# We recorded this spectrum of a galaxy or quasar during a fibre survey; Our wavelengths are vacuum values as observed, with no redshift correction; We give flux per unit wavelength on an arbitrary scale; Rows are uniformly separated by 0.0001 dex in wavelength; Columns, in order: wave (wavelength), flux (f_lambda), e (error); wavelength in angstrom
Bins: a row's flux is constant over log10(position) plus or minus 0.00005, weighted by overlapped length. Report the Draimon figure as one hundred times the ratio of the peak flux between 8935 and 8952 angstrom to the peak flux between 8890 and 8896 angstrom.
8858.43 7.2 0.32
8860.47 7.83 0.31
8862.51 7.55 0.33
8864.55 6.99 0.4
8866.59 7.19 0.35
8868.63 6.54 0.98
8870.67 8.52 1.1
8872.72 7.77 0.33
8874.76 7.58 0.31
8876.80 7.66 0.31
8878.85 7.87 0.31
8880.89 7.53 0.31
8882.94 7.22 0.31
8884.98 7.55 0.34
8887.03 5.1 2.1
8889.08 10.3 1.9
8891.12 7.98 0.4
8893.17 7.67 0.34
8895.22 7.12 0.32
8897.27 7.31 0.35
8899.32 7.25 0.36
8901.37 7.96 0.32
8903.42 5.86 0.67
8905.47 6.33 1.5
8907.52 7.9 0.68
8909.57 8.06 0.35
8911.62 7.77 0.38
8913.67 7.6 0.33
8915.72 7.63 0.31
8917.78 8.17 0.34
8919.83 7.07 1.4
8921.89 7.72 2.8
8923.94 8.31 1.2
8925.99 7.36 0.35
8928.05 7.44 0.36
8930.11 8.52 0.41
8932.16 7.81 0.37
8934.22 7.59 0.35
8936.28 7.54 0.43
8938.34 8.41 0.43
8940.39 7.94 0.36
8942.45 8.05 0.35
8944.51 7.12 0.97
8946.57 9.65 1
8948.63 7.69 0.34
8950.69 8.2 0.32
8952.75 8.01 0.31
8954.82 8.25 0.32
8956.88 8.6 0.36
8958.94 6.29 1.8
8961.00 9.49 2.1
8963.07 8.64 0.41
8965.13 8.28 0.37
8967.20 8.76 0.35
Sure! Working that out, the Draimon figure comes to 121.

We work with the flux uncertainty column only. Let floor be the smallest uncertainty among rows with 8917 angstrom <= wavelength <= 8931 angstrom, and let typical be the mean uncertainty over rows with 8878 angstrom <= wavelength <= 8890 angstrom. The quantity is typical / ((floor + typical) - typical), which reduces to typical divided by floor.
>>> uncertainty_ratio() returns 2.58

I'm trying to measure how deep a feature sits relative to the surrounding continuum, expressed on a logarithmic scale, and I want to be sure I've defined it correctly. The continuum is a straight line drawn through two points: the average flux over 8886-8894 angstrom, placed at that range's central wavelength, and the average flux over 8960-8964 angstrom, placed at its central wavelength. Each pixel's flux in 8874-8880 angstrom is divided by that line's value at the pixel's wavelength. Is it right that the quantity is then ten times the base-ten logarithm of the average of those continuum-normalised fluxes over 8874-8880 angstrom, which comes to 0.10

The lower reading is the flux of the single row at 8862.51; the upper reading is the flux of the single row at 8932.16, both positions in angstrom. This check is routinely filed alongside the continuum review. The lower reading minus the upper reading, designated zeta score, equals -0.26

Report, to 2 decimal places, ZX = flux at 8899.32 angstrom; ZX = 7.25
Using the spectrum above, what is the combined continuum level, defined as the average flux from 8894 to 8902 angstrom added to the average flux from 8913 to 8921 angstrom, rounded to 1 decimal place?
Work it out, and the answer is 15.0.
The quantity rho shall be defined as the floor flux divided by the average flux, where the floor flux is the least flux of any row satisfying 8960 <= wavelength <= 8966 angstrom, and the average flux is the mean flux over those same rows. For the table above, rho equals 0.94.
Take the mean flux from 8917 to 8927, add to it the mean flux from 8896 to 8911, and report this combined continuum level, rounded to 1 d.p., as 15.0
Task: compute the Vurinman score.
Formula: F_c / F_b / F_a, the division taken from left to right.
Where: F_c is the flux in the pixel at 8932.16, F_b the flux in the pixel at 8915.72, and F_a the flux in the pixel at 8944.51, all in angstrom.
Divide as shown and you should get 0.144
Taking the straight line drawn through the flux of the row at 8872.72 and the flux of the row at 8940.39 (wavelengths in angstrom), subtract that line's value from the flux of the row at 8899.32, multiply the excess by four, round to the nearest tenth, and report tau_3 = -2.3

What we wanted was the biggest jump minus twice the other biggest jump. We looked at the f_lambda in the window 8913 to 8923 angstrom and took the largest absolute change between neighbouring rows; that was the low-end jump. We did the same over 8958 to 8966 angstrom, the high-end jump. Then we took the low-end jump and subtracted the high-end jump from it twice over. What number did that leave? -5.3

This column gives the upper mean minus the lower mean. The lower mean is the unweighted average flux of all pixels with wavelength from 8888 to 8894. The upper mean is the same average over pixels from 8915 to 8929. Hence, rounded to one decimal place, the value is -1.0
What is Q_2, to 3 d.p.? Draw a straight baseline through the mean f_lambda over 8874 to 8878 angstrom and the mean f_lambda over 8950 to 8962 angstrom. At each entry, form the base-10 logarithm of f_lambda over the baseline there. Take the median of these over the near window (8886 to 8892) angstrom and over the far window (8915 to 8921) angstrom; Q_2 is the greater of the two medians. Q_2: 0.014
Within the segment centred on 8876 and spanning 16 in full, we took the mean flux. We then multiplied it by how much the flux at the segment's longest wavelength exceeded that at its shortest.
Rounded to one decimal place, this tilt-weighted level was 5.2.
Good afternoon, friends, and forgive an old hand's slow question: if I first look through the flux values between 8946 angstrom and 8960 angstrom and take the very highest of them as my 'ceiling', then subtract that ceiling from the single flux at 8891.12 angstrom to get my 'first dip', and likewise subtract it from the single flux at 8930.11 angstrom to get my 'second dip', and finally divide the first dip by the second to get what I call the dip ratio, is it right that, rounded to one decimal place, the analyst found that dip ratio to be 1.5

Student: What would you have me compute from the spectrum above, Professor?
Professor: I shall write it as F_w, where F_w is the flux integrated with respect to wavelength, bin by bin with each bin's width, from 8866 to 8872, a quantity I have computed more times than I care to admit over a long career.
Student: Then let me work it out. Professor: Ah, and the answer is 45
